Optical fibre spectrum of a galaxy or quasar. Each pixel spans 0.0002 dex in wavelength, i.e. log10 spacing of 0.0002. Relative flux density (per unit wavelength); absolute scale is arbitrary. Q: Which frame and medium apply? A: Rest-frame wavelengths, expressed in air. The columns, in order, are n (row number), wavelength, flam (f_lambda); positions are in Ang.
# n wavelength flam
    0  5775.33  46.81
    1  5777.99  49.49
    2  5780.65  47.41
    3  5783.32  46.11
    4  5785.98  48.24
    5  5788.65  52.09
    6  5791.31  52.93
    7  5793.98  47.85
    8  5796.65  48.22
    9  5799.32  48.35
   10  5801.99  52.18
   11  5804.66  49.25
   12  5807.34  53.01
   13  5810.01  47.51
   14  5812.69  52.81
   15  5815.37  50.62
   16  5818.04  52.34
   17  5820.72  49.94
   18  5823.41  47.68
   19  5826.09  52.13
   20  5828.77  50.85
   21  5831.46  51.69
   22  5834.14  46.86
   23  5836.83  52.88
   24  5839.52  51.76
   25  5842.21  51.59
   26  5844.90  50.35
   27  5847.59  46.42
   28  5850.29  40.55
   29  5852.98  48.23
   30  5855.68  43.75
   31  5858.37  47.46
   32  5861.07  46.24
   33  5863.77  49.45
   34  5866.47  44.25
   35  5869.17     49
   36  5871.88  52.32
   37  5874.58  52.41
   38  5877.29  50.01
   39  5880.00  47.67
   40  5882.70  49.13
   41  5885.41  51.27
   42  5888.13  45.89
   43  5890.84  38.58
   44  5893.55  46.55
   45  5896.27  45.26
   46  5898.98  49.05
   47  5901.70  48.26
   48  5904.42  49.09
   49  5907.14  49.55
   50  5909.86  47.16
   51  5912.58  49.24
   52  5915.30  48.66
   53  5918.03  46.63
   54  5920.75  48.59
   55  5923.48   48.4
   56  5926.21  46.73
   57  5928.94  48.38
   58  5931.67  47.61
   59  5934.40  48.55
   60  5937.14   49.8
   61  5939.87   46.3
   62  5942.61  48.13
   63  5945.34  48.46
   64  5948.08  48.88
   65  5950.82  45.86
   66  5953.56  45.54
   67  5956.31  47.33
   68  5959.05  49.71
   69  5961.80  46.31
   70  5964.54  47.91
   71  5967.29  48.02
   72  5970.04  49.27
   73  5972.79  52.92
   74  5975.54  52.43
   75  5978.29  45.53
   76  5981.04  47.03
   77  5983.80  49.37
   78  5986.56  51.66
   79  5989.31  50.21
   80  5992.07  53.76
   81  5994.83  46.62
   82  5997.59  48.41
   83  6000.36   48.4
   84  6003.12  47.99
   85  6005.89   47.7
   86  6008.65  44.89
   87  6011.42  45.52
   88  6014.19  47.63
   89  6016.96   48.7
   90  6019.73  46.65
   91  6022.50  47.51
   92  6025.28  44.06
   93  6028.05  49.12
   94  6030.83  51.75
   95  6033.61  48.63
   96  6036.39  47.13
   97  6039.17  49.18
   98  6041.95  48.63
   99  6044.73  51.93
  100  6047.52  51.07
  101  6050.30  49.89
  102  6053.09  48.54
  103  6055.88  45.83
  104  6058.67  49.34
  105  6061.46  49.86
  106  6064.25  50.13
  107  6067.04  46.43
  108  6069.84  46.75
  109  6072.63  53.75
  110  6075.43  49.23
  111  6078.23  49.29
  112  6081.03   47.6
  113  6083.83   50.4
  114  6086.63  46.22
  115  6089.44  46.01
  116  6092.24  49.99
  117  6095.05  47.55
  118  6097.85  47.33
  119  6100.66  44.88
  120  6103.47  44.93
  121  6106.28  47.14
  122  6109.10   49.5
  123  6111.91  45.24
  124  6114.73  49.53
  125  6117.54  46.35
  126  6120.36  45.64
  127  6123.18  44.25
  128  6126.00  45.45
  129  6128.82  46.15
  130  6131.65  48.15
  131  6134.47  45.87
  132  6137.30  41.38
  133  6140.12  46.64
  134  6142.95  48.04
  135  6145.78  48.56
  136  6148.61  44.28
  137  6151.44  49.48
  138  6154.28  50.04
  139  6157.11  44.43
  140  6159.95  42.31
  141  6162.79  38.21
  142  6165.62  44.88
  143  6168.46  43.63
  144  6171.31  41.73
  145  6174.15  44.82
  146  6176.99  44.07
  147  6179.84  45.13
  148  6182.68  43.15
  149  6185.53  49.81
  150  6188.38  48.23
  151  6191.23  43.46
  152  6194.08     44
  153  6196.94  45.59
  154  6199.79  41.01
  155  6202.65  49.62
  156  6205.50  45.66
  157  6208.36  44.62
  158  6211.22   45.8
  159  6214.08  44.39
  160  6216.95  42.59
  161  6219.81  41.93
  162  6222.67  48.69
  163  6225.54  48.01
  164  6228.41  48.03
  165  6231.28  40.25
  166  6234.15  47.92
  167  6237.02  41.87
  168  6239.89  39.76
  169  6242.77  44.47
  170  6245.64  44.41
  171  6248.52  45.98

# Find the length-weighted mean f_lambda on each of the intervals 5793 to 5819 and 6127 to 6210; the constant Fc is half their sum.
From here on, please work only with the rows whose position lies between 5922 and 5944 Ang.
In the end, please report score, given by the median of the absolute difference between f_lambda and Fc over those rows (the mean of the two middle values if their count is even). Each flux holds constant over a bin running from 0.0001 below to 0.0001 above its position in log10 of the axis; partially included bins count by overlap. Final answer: 0.7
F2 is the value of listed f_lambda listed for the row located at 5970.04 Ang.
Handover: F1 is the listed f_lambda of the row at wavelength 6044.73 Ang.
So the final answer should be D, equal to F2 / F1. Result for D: 0.95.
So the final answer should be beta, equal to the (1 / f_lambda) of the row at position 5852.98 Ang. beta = 0.0207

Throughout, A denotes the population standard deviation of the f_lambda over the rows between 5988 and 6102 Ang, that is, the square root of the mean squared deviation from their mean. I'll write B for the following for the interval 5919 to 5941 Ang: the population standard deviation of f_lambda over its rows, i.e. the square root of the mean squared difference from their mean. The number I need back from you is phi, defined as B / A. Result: 0.5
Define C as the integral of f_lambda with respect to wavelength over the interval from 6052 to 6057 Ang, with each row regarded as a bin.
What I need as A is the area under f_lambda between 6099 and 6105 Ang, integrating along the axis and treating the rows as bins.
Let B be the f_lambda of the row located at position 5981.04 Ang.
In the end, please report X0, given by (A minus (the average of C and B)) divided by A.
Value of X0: 0.477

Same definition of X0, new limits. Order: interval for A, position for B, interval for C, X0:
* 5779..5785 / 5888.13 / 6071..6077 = 0.373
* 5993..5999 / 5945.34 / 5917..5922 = 0.501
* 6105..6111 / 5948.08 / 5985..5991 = 0.384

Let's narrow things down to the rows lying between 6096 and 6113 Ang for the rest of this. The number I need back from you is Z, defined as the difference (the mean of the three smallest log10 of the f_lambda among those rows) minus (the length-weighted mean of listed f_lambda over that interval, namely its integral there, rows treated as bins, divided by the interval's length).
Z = -44.9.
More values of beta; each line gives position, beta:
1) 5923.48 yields 0.0207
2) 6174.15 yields 0.0223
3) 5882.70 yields 0.0204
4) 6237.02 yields 0.0239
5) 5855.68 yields 0.0229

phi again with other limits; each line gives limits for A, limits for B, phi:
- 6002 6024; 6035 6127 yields 1.8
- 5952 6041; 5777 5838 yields 1.0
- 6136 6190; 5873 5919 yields 0.9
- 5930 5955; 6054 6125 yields 1.6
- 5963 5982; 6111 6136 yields 0.6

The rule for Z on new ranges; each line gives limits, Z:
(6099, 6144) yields -44.5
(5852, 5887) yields -46.9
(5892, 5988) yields -46.6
